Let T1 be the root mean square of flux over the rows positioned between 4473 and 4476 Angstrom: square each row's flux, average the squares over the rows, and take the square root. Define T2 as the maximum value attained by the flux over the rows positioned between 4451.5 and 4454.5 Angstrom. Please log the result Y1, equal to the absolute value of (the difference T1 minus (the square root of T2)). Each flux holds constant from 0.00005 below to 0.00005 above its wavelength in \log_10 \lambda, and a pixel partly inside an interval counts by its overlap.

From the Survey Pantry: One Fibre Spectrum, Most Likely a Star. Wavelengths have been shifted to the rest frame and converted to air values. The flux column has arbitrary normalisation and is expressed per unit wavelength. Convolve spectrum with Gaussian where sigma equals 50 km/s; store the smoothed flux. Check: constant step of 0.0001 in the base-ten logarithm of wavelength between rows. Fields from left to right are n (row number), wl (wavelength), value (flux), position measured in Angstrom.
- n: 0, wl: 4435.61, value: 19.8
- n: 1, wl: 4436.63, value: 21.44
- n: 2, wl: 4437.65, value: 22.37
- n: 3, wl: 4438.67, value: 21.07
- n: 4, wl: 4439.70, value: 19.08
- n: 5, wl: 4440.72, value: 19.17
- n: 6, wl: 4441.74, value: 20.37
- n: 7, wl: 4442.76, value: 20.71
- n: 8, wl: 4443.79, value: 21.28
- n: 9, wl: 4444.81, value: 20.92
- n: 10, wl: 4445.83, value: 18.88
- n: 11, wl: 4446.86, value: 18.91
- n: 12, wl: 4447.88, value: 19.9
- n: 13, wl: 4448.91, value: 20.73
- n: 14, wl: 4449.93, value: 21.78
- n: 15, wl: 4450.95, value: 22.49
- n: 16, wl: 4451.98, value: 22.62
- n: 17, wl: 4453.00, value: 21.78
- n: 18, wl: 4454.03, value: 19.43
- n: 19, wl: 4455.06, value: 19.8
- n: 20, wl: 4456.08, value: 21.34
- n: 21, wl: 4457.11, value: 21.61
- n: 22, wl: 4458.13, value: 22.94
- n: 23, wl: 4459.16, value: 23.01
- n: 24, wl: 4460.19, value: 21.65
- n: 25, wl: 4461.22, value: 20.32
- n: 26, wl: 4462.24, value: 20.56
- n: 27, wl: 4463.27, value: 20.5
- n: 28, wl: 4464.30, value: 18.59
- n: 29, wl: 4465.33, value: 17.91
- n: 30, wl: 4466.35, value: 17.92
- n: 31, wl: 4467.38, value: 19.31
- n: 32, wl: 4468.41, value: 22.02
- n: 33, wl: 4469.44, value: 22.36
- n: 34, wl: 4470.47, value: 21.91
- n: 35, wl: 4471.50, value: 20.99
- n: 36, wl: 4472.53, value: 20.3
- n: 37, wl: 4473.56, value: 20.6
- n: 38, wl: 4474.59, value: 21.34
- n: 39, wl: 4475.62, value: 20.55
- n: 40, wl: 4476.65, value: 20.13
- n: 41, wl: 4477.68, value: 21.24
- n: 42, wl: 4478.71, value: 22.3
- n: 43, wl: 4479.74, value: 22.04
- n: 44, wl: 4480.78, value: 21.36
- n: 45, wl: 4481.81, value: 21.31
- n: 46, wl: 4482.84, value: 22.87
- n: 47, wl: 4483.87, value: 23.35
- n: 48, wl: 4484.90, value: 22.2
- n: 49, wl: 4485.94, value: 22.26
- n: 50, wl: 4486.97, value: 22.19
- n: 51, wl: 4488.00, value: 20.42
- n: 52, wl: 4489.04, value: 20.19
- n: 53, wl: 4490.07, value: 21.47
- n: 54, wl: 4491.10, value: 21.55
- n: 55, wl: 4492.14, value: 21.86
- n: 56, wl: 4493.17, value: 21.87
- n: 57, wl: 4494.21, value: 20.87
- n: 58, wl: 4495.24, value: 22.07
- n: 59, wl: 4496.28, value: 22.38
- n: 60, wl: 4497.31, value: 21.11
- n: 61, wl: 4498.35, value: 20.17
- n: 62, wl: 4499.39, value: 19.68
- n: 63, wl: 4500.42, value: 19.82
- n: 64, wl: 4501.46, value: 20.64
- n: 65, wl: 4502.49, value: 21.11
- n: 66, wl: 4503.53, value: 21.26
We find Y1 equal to 16.1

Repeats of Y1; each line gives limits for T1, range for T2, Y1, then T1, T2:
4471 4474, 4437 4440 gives 15.9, 20.6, 22.37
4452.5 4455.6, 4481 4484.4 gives 15.5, 20.4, 23.35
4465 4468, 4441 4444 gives 13.8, 18.4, 21.28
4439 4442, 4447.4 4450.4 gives 14.9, 19.5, 21.78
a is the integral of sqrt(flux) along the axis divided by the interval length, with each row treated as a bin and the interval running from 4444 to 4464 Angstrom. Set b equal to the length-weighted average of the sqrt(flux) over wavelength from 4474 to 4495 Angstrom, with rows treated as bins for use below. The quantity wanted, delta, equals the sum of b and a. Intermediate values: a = 4.58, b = 4.64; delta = 9.22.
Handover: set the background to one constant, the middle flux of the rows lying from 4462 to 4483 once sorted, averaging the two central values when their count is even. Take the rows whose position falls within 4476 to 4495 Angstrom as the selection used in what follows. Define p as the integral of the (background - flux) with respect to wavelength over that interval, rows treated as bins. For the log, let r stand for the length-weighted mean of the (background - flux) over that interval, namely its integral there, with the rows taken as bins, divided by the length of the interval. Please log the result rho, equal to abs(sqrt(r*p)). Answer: 2.8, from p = -12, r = -0.6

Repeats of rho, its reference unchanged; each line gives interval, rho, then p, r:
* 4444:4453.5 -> 0.3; 1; 0.1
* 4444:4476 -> 1.4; 8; 0.2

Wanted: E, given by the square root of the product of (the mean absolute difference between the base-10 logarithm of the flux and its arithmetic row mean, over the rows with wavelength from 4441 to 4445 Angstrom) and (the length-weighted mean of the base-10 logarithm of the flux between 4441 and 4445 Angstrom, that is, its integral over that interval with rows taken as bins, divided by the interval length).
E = 0.09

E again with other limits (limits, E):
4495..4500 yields 0.16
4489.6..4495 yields 0.09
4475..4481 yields 0.13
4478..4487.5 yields 0.11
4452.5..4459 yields 0.17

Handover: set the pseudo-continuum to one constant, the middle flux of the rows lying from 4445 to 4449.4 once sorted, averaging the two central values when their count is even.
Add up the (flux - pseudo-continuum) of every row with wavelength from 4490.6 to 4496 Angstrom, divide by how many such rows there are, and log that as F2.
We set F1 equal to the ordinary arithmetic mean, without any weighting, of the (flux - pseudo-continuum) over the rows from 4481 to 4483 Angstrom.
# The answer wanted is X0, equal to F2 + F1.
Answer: 4.9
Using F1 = 2.7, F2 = 2.2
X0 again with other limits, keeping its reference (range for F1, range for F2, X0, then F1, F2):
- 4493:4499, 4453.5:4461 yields 4.0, 2.0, 2.0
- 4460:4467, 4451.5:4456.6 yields 1.8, 0.2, 1.6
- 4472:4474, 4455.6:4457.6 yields 3.1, 1.0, 2.1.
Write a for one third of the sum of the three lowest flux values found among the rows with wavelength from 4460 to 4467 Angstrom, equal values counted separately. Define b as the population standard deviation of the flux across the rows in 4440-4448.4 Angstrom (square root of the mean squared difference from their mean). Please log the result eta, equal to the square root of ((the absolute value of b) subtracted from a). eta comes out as 4.15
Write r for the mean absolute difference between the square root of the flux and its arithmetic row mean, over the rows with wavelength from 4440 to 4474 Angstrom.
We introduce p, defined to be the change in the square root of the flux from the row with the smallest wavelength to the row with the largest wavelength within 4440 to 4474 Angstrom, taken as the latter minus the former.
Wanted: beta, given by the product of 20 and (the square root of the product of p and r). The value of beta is 2.8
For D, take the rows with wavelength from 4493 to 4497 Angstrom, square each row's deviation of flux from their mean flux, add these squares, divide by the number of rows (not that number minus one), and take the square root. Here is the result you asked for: 0.57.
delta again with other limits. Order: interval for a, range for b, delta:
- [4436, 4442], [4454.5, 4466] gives 9.08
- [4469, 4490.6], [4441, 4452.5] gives 9.19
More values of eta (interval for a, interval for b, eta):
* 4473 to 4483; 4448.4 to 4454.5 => 4.40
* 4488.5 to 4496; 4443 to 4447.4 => 4.44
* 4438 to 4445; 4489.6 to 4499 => 4.35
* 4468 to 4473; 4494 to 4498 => 4.52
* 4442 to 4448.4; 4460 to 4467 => 4.23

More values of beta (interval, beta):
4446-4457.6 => 3.8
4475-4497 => 2.4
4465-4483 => 5.1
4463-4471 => 3.3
